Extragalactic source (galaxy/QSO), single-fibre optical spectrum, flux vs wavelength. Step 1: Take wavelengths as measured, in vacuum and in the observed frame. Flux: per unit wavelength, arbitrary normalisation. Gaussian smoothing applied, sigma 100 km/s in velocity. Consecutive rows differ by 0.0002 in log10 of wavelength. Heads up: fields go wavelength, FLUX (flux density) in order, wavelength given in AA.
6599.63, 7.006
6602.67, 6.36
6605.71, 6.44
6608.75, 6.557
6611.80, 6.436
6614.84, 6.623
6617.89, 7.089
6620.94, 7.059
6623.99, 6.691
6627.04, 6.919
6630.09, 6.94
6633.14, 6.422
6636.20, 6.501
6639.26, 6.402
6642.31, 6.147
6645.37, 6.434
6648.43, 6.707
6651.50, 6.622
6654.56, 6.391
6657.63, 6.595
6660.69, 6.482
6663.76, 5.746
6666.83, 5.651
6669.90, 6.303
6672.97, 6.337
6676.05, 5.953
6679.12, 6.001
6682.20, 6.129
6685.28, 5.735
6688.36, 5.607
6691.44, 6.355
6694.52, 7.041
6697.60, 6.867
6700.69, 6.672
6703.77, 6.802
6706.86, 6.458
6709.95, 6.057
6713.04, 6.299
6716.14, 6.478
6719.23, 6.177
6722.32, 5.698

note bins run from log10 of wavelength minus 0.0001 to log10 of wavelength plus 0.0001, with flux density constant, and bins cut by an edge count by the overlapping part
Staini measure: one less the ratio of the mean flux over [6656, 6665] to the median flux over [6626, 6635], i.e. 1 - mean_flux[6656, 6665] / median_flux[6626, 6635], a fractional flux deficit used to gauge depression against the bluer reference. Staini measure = 0.09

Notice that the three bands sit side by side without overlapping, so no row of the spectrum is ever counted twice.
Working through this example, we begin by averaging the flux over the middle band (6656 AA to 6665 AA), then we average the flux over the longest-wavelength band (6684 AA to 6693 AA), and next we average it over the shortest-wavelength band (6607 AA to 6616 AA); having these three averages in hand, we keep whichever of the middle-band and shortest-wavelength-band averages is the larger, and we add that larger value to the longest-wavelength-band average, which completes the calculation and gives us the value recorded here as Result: 12.4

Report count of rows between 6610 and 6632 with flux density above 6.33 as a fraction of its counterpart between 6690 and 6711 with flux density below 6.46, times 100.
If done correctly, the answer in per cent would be 233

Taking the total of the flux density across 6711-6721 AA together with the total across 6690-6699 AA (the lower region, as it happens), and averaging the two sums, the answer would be 19.61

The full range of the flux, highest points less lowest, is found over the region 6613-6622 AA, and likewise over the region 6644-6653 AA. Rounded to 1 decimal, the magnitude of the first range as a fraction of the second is 1.7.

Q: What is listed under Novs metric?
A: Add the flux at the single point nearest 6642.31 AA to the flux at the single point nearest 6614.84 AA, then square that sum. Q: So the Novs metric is 163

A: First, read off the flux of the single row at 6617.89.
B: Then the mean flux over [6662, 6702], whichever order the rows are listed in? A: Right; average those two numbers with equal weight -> 6.64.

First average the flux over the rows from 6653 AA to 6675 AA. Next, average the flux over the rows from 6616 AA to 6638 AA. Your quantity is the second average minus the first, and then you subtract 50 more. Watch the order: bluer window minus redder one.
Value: -49.4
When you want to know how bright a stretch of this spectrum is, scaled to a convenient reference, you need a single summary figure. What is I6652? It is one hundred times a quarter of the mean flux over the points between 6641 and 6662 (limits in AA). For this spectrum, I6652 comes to 162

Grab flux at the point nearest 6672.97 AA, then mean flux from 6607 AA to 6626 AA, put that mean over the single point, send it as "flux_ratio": 1.06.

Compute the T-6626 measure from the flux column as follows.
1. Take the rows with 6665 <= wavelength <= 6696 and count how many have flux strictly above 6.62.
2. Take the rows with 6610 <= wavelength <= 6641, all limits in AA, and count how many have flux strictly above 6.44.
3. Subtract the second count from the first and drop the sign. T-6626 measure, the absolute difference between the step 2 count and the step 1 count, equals 6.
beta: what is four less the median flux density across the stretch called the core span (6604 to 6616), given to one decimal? -2.5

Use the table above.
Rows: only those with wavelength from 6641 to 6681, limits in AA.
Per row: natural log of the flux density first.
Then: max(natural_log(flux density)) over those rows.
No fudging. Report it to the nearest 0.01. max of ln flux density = 1.90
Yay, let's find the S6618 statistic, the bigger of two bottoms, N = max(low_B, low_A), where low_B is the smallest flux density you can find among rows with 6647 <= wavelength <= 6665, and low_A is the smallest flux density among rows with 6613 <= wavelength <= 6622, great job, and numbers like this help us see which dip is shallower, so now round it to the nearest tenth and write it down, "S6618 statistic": 6.6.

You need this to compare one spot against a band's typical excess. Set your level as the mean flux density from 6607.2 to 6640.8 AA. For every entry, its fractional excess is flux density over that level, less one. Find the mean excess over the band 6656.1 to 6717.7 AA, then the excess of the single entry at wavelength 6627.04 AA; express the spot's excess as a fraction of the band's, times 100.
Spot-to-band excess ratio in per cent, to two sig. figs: -54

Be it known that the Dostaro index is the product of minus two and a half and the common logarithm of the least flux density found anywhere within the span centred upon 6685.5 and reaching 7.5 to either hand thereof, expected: -1.87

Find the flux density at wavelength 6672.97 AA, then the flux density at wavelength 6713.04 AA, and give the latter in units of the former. 0.99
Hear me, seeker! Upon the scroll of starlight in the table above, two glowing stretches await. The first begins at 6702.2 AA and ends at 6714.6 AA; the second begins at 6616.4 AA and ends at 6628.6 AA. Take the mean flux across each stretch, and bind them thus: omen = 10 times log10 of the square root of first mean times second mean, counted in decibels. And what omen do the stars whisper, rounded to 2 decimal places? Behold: 8.24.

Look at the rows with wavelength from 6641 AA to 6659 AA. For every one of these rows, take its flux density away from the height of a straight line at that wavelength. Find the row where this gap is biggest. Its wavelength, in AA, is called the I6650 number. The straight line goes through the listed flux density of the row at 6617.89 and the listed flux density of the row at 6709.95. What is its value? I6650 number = 6642.31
